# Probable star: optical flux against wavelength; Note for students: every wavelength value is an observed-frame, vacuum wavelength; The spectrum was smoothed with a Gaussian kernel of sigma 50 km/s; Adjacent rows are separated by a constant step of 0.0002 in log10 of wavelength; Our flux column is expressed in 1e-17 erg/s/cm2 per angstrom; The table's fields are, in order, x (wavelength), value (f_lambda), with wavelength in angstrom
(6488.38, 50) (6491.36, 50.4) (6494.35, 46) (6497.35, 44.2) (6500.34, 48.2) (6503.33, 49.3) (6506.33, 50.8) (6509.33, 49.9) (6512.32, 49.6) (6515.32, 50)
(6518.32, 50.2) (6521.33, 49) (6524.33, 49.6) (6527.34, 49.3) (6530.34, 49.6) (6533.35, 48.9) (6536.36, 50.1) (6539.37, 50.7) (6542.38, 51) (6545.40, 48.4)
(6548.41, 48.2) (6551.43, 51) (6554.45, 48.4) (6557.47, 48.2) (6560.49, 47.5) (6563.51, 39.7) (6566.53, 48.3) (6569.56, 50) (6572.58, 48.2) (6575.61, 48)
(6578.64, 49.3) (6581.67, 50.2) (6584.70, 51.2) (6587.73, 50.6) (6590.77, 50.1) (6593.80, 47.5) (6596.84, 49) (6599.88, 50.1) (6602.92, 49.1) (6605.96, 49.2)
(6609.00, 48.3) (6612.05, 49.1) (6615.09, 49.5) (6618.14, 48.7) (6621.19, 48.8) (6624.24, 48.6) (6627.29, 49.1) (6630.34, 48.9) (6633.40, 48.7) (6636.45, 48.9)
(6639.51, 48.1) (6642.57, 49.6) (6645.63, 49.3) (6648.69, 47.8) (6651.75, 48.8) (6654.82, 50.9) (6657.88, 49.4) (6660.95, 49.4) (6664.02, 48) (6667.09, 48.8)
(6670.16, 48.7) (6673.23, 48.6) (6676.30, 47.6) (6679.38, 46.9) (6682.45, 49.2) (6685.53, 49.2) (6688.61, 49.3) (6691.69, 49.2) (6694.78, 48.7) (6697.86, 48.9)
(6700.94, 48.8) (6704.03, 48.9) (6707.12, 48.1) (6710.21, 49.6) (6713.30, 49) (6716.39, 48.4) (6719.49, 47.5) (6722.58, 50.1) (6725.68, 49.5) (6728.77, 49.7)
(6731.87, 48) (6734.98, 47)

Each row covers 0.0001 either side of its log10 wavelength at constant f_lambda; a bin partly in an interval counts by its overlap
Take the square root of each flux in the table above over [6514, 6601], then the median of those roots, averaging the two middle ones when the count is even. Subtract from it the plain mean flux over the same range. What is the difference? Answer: -42.0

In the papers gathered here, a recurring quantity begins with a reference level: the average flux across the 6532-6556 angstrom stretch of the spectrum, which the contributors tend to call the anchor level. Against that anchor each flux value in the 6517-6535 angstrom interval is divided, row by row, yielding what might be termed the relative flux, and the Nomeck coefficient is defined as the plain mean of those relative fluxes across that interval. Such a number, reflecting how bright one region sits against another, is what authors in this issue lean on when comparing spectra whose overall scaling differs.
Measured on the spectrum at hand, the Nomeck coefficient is 0.997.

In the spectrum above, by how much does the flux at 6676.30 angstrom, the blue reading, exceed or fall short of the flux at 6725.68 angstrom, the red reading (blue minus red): -1.9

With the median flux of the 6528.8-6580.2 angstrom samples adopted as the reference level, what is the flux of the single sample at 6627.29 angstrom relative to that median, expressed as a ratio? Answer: 1.01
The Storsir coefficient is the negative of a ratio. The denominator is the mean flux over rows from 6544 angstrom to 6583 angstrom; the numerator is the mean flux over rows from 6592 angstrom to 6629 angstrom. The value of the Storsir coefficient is -1.017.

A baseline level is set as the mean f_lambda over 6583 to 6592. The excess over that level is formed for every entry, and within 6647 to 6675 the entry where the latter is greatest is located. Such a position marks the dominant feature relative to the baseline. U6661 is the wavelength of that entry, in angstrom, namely 6654.82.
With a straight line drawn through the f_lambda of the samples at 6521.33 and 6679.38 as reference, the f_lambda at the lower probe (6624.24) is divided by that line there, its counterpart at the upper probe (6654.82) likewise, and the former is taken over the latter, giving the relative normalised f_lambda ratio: 0.95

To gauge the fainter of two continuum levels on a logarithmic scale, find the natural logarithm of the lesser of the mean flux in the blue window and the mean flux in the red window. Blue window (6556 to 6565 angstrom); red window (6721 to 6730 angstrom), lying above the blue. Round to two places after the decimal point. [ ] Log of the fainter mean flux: 3.81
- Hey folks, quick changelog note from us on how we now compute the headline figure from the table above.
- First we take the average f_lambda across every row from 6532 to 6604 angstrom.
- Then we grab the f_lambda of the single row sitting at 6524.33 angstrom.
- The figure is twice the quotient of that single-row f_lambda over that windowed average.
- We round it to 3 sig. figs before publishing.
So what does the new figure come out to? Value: 2.03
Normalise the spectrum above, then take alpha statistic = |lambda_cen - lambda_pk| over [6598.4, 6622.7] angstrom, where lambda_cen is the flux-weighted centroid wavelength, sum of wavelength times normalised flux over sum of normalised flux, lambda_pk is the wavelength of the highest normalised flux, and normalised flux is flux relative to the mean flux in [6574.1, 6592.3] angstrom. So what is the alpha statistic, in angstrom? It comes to 10.6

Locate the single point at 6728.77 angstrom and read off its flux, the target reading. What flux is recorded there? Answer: 49.7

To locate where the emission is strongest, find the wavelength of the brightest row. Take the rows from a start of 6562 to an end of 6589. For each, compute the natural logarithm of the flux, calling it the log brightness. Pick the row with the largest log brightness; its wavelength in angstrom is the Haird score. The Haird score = 6584.70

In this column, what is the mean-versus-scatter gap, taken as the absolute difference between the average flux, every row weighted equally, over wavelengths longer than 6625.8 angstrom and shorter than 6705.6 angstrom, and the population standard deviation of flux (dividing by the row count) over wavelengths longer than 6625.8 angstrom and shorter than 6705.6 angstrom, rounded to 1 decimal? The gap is 48.1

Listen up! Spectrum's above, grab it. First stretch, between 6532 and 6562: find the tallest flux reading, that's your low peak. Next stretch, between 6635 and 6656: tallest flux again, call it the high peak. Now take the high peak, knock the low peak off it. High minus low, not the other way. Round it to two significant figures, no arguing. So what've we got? -0.10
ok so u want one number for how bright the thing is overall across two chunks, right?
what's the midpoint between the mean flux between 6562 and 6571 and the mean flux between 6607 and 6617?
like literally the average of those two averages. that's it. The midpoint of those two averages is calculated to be 47.5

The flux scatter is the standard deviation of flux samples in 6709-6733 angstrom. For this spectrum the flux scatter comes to 0.9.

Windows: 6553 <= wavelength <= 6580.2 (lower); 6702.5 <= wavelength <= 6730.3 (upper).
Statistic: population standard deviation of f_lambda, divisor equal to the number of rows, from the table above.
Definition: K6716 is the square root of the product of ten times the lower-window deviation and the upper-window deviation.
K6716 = 4.8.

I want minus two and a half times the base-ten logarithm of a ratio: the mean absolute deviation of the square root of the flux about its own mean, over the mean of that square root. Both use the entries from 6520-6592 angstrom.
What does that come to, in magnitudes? 4.65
